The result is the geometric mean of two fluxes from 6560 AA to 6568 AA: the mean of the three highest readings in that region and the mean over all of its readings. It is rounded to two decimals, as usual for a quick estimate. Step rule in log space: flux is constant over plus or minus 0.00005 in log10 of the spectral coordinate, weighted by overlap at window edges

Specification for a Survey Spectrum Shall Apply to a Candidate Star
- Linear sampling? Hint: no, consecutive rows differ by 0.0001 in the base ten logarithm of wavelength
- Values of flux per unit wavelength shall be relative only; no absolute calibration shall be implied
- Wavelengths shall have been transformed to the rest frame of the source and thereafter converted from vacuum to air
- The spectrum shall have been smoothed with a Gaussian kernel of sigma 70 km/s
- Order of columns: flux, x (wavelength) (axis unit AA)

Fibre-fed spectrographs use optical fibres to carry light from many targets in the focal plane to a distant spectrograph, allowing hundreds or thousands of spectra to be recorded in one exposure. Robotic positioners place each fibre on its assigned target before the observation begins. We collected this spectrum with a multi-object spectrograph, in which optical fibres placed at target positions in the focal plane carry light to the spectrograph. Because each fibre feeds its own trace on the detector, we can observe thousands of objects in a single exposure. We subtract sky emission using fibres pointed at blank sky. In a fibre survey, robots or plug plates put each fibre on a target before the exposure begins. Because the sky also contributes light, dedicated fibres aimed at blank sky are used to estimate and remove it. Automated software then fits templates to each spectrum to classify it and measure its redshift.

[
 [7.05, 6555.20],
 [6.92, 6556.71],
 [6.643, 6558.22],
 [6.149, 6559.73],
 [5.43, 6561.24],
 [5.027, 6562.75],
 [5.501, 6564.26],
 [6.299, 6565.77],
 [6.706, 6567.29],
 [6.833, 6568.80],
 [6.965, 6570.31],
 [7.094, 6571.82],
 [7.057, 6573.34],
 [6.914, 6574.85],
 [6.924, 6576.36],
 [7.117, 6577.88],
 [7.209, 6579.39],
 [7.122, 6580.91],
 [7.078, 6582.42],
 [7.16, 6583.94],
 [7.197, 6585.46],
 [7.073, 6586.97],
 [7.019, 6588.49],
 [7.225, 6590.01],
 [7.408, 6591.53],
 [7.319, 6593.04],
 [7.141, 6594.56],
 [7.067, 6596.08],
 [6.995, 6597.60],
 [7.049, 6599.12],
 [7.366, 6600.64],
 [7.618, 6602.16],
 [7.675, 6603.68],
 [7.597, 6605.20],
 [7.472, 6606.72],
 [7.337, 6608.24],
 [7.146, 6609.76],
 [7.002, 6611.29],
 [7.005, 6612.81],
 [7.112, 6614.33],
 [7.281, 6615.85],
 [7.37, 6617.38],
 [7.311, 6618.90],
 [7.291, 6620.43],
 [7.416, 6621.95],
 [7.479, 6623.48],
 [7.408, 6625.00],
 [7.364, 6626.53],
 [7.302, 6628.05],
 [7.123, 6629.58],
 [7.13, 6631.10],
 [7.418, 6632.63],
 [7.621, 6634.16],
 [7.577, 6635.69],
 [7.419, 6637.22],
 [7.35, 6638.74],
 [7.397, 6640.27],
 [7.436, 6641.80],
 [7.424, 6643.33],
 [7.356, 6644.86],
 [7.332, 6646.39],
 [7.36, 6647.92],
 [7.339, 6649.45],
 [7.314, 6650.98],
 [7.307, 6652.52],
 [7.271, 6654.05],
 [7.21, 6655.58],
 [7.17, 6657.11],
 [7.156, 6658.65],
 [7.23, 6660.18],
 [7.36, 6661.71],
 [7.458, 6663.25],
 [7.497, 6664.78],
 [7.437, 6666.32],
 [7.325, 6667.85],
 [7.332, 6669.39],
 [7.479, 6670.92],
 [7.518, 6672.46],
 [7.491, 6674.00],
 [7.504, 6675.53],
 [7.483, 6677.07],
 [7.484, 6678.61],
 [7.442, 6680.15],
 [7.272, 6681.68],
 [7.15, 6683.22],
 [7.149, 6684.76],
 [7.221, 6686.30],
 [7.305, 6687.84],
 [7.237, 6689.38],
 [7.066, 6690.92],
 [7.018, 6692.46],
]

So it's 5.98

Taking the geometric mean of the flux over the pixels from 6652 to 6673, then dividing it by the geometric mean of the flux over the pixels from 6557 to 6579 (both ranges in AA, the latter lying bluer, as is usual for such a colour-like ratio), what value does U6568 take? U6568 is 1.14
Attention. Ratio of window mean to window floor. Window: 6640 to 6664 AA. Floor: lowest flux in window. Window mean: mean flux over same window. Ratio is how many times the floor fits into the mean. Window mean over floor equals 1.02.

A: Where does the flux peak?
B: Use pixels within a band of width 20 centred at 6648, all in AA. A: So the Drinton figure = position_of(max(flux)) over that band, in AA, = 6641.80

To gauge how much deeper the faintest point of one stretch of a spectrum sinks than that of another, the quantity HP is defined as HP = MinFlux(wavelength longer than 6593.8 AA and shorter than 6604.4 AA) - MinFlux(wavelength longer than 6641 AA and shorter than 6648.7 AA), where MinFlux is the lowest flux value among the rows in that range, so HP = -0.34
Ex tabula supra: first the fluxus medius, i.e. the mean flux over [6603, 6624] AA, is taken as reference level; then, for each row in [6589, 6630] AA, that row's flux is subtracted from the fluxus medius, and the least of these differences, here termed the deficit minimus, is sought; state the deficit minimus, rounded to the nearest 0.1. -0.4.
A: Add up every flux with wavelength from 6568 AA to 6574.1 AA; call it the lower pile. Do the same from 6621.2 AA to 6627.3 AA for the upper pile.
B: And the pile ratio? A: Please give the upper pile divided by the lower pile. 1.061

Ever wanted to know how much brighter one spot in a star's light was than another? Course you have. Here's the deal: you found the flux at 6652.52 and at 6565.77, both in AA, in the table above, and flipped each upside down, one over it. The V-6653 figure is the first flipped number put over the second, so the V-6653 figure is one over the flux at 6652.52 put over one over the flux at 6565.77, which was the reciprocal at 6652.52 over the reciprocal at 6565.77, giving 0.86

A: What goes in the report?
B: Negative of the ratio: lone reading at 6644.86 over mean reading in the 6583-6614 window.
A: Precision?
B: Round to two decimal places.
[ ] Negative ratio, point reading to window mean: -1.02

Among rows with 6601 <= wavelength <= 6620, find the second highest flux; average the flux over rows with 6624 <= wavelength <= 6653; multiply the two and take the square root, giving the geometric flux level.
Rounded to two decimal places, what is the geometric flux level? 7.49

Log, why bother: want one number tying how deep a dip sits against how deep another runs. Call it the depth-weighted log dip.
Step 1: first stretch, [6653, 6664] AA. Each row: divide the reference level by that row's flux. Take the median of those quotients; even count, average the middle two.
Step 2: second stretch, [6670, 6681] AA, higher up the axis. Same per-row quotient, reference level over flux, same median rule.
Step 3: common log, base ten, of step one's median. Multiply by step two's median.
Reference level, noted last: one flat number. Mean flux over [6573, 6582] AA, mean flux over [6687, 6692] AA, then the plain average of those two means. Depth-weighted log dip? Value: -0.0058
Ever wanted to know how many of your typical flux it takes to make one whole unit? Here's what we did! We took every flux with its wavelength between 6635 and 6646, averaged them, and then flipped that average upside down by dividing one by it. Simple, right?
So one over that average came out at 0.135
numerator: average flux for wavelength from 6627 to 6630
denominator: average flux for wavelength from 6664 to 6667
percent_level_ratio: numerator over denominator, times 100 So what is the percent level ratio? 97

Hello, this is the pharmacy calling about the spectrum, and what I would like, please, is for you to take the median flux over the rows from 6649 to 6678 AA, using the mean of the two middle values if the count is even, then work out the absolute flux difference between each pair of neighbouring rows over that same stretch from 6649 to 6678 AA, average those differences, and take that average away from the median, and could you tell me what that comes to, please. 7.29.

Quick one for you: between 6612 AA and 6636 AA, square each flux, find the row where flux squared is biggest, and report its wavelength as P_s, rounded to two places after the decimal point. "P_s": 6634.16 AA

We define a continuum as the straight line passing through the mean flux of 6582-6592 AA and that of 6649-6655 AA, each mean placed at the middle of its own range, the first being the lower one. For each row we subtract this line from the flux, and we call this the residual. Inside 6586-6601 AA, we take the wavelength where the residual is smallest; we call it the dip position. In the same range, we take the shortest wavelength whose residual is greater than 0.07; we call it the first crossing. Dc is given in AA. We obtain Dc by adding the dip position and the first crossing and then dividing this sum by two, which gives 6594.6 AA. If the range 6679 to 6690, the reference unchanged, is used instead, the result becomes 6682.5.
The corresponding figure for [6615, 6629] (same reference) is 6622.7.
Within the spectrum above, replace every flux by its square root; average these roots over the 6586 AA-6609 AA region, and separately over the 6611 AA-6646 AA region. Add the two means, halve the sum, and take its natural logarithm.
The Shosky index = 0.995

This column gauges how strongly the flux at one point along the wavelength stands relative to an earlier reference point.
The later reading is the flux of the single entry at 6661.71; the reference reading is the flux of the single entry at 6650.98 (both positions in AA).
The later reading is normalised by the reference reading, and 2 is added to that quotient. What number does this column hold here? 3.006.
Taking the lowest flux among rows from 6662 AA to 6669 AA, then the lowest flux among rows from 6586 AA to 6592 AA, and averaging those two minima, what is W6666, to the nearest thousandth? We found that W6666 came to 7.172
